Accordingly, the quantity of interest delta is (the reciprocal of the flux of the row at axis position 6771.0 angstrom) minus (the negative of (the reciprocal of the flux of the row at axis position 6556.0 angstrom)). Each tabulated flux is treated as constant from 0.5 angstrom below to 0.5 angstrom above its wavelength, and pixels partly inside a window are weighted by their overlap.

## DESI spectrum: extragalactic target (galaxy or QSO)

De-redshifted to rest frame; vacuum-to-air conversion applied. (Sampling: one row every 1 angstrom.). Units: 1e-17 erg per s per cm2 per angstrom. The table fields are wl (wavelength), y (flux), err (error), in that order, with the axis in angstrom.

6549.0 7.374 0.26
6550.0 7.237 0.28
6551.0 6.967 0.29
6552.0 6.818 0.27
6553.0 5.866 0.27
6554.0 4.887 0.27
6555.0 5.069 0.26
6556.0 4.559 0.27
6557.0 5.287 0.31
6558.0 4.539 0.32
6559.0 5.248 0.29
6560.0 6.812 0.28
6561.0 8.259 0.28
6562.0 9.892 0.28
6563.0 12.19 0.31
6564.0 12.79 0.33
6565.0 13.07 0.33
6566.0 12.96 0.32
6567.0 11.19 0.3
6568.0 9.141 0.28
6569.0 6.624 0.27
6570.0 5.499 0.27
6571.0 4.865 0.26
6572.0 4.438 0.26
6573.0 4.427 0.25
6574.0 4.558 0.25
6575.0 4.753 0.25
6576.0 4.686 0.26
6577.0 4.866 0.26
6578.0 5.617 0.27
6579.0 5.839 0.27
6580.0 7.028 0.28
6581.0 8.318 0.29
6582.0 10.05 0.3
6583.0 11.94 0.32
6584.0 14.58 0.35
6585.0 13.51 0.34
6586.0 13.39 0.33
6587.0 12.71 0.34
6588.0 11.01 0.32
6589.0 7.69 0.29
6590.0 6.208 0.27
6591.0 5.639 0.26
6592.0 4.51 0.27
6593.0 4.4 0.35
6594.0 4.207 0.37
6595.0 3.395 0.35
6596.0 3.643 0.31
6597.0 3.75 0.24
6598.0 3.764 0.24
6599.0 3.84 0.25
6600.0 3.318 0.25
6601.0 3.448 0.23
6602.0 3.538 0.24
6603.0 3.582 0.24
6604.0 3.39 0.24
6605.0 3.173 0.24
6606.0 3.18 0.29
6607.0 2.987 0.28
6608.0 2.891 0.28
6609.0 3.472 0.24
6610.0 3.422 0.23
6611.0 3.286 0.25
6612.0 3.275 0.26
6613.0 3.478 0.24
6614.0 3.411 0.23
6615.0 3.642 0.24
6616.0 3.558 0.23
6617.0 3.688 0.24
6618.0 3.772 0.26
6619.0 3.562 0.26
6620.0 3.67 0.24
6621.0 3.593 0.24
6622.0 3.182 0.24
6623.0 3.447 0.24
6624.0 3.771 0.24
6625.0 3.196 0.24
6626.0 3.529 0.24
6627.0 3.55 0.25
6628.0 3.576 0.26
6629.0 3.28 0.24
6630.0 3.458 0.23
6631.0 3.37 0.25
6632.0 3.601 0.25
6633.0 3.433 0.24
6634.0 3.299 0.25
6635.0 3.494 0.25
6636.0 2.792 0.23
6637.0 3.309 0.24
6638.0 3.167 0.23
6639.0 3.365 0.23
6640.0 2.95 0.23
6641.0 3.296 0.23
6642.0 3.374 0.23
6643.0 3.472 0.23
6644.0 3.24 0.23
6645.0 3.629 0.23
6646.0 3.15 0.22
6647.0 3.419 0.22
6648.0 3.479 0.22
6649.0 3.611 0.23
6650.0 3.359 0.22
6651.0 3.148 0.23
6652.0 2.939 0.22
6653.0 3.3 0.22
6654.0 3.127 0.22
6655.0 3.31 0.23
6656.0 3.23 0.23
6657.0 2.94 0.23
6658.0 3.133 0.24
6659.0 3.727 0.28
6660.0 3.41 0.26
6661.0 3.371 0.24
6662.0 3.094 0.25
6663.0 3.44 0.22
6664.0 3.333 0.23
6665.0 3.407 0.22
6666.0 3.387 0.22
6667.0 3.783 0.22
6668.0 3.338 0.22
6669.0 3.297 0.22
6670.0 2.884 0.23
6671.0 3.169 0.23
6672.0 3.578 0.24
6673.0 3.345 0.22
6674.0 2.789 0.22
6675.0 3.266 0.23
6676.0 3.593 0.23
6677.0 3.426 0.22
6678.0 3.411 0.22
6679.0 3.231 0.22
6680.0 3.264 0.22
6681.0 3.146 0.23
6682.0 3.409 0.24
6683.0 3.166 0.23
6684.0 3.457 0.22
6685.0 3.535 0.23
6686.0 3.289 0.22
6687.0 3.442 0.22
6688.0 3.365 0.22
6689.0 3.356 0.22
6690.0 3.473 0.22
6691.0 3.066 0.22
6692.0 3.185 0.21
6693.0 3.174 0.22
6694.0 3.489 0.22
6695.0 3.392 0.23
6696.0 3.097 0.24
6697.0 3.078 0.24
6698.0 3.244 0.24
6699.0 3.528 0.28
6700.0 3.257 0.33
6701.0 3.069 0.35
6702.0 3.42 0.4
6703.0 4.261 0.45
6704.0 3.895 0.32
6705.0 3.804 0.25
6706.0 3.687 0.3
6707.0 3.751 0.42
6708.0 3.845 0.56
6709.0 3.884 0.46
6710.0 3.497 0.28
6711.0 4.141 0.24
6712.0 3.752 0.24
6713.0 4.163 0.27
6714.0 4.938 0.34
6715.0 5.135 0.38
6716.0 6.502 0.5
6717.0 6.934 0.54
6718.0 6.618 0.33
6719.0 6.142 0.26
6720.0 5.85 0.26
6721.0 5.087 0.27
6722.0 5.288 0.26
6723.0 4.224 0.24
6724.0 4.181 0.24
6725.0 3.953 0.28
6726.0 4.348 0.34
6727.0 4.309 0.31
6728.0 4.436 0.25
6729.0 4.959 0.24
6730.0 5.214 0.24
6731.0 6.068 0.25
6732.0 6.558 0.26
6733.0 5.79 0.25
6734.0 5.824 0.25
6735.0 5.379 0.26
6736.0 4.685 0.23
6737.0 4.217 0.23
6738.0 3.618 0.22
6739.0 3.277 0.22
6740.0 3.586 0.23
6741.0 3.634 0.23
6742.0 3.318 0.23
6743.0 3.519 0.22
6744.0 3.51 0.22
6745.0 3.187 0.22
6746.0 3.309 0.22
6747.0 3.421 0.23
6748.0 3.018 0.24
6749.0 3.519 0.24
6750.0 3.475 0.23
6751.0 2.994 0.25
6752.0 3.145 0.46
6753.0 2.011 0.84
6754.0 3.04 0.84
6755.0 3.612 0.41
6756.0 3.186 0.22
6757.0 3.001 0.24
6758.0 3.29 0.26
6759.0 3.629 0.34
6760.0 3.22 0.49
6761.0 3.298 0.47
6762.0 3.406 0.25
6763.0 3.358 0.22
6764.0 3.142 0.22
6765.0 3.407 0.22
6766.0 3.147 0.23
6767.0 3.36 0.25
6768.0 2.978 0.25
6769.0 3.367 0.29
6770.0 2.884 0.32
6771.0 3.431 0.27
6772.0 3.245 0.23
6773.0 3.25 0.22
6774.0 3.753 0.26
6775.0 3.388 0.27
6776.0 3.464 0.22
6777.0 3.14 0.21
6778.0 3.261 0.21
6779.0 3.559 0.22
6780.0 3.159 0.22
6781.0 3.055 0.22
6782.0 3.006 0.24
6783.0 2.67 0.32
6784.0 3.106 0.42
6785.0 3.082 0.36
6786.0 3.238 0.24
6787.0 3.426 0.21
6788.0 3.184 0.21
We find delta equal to 0.51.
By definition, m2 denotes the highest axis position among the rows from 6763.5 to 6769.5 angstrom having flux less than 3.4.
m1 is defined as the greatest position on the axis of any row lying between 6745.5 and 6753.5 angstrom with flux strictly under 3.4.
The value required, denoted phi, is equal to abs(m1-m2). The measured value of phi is 16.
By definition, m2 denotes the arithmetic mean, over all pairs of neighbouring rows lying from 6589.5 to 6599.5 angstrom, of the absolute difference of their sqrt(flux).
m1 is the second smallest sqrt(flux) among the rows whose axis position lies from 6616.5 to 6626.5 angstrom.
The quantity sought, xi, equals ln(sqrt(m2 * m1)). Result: -0.94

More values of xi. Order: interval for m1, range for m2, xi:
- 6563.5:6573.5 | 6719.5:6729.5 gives -0.85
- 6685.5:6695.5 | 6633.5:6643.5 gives -0.95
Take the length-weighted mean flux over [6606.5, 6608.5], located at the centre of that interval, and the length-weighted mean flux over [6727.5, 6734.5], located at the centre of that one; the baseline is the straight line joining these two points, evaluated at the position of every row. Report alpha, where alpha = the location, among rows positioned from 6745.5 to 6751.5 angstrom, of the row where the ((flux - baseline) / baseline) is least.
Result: 6751.0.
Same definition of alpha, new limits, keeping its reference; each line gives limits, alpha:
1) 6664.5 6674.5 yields 6674.0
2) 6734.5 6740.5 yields 6739.0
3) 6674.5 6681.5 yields 6681.0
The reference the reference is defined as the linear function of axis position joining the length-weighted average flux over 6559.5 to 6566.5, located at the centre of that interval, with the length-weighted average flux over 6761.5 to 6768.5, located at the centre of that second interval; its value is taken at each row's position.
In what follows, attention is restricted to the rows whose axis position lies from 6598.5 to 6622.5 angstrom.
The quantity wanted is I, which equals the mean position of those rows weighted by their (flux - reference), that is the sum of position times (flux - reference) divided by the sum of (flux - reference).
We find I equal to 6610.1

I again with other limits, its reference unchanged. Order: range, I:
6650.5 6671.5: 6660.6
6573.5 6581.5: 6576.9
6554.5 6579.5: 6567.8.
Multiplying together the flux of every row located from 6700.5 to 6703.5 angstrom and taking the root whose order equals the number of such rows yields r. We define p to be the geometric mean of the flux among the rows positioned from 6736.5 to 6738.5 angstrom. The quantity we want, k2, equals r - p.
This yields 0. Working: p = 3.9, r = 3.5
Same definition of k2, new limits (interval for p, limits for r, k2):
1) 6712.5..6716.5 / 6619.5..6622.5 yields -2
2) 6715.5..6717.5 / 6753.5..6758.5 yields -3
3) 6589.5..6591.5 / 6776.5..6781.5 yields -3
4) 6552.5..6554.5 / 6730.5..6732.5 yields 1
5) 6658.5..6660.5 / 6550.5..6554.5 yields 3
